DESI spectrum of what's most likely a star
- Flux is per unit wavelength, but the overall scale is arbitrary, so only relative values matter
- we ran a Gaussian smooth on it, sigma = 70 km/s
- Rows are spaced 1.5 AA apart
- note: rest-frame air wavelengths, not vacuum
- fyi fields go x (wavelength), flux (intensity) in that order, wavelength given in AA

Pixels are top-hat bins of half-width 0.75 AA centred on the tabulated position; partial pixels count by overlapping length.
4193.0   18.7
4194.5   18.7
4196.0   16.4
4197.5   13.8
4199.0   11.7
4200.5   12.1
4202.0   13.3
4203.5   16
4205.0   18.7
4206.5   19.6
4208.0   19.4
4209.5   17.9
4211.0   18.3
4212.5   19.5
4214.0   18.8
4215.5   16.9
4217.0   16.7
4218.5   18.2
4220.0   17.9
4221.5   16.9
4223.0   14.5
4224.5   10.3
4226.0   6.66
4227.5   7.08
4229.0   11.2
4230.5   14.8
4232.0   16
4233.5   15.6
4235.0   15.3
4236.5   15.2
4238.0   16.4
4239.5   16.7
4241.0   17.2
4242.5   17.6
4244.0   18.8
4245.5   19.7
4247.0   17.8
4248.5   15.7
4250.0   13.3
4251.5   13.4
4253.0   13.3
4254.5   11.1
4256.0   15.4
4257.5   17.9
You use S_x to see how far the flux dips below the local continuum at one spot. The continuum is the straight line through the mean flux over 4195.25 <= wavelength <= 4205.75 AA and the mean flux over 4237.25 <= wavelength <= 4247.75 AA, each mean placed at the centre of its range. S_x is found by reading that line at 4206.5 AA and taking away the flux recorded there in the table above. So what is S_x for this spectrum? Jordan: -4.6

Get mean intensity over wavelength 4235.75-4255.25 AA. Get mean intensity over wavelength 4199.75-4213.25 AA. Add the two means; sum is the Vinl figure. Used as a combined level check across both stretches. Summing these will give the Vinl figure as 33.1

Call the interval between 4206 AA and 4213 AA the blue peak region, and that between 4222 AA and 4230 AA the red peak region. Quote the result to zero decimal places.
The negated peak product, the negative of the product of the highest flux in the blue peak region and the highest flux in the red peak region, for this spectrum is -284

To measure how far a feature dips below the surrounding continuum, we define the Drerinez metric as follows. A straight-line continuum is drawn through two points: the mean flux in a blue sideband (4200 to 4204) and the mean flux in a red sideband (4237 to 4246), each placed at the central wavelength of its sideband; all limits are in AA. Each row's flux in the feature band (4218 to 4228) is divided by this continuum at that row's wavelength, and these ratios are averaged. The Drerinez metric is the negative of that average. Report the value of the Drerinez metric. -0.83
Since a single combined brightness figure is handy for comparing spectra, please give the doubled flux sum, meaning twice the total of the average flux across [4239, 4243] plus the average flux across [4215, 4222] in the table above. 69.0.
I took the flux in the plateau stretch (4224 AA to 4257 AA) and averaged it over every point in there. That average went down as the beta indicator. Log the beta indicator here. 14.5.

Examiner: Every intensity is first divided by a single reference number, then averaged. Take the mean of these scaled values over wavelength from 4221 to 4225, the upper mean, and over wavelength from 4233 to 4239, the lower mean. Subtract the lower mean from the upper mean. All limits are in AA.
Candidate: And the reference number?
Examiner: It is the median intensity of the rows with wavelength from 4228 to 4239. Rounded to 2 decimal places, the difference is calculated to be -0.11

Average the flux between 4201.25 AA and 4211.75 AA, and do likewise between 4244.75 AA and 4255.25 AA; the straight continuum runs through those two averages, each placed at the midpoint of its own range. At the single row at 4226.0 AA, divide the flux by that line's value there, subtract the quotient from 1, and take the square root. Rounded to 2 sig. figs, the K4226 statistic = 0.77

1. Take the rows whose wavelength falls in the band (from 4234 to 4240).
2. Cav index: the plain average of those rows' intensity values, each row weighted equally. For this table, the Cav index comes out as 15.9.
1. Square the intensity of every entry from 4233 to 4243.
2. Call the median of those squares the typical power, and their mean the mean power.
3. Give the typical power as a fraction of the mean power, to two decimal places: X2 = 1.01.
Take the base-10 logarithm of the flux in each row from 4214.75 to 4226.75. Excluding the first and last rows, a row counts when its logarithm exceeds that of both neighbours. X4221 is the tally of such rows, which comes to 1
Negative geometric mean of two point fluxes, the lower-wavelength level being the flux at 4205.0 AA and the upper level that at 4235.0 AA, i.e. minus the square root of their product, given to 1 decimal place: -16.9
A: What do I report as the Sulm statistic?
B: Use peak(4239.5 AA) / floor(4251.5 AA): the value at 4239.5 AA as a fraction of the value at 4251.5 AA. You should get 1.2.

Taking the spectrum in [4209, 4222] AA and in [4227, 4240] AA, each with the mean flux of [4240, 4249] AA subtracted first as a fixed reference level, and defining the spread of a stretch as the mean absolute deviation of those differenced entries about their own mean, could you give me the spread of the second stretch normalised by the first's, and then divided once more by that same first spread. 4.5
